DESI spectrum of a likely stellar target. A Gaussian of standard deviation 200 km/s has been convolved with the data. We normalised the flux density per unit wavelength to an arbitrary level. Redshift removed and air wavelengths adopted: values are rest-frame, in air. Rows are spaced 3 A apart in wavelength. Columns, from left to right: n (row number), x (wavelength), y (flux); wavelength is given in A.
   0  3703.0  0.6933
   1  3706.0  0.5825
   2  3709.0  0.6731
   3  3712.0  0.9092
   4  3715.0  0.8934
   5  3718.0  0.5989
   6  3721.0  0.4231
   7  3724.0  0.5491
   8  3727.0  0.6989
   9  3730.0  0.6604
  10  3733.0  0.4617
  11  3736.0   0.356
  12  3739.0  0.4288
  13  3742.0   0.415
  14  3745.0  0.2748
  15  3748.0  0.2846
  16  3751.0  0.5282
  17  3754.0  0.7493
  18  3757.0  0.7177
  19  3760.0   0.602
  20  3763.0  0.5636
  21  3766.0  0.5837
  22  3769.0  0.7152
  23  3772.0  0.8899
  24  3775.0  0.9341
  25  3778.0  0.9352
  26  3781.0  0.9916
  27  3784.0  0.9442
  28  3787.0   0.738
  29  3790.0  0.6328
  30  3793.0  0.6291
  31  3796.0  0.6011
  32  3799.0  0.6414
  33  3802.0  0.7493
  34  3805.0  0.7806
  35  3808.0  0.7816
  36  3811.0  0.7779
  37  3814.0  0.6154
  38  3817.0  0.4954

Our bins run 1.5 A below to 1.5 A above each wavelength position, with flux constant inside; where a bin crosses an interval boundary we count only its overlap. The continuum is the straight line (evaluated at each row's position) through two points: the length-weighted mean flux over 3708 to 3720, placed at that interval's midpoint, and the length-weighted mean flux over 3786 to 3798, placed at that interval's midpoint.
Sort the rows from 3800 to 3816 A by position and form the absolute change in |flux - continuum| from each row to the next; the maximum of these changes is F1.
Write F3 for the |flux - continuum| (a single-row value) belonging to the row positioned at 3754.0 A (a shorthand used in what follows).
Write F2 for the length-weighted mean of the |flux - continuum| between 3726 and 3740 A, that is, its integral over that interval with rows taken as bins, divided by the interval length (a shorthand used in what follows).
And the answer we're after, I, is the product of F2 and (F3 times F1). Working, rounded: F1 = 0.158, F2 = 0.21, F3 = 0.05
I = 0.0016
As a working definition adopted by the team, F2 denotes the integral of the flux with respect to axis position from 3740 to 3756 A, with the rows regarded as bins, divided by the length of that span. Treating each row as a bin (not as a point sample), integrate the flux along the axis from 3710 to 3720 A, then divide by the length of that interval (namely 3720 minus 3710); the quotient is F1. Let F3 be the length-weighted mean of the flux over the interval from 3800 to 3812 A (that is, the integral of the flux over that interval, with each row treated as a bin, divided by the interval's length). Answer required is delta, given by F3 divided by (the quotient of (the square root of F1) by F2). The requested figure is 0.399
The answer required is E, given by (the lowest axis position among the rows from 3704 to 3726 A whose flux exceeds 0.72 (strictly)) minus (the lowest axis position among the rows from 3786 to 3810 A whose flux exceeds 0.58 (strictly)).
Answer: -75 A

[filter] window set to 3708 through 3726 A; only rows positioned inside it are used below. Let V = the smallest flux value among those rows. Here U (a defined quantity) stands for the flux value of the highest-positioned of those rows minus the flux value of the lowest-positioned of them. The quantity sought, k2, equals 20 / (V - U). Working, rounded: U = -0.12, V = 0.4231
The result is 37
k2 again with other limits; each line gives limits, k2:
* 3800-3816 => 27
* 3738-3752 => 114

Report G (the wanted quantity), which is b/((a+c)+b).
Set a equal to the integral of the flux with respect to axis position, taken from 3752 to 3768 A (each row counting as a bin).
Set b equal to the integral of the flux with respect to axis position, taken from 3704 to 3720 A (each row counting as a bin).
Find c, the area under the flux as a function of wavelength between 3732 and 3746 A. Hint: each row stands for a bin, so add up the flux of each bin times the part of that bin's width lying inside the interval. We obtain 0.42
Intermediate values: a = 10.3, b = 11.5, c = 5.4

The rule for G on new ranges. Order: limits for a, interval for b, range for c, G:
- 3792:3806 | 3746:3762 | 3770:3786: 0.27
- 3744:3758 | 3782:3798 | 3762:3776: 0.40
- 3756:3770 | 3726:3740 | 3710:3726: 0.27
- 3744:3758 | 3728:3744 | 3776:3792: 0.26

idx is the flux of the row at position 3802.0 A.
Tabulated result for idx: 0.7493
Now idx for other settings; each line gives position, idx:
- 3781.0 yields 0.9916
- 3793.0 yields 0.6291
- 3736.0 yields 0.356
